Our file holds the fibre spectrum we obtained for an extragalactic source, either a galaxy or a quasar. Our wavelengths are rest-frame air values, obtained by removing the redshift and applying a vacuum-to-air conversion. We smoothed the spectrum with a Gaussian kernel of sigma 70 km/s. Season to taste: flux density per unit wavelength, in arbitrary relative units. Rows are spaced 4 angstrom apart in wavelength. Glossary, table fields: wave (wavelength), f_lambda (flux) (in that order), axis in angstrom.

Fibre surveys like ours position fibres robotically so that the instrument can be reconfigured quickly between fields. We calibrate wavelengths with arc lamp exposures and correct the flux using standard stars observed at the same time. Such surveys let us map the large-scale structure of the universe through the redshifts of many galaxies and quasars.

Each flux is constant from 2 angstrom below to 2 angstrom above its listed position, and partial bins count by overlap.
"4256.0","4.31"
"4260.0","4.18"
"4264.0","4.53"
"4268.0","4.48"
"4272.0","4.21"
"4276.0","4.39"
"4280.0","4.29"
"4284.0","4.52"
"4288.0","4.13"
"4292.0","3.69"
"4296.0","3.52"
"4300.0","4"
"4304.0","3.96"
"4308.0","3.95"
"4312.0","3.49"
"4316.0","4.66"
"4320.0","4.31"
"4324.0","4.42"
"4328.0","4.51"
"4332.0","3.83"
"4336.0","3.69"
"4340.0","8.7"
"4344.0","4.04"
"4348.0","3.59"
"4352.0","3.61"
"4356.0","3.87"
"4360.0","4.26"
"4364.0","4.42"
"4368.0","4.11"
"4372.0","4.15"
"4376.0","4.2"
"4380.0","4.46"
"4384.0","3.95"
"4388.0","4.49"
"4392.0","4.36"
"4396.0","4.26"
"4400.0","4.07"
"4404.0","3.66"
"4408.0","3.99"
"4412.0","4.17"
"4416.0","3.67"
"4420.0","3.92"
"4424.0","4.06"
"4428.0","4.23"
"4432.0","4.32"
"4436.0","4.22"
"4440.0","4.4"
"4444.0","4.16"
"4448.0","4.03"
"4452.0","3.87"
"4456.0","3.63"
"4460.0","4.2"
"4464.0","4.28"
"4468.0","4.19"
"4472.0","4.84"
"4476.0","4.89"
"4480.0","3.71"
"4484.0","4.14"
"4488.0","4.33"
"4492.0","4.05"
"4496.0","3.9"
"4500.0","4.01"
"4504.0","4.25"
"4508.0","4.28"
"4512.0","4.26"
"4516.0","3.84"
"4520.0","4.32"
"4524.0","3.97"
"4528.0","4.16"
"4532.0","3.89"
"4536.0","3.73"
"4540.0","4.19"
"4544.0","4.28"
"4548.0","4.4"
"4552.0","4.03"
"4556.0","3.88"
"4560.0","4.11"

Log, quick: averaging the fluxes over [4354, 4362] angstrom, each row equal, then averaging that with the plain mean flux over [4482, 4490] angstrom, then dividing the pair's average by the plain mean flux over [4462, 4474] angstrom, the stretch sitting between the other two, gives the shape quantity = 0.935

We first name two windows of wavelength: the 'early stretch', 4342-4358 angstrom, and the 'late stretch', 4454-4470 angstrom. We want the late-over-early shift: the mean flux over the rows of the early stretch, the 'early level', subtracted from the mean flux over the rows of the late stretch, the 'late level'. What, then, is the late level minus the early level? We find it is 0.30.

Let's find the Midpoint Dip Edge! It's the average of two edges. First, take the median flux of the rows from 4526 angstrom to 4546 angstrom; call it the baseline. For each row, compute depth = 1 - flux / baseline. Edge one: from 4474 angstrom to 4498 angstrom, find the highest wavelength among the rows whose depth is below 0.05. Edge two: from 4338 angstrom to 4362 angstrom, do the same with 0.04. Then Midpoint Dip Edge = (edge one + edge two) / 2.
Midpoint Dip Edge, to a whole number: 4426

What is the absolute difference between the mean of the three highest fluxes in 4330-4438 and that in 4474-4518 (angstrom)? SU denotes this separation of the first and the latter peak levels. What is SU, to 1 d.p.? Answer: 1.4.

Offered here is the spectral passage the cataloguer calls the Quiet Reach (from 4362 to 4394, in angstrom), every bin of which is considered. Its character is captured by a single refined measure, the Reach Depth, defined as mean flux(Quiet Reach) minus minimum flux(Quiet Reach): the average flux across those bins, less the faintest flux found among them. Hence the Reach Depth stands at 0.3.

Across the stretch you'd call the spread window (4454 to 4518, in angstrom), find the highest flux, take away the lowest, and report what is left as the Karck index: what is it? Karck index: 1.3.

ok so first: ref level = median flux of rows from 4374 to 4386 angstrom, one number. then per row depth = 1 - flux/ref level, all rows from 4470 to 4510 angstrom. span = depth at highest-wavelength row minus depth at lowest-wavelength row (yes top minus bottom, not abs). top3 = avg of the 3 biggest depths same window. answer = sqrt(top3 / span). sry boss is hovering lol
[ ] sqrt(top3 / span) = 0.76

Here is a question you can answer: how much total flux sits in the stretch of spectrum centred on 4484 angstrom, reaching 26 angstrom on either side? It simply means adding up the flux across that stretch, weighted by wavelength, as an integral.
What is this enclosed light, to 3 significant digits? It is 220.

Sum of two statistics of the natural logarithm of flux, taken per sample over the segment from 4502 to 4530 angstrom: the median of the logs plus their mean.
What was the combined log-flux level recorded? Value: 2.870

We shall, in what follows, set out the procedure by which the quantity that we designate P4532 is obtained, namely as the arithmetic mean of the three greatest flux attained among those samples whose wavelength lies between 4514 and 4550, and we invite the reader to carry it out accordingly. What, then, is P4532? 4.33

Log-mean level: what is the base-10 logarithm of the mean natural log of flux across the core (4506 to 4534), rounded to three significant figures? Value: 0.149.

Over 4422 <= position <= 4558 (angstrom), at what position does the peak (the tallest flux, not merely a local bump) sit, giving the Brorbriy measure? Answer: 4476.0 angstrom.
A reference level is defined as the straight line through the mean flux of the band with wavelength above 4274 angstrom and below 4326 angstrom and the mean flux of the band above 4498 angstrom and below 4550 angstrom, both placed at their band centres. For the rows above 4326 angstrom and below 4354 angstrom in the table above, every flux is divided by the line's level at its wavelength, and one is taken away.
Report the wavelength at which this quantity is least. 4348.0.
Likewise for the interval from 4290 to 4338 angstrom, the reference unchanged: 4312.0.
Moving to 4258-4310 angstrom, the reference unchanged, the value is 4296.0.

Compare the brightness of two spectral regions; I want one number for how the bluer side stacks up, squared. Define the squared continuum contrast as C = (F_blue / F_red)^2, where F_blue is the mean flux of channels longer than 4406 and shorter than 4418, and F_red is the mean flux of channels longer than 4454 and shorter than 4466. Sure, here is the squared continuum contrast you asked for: 0.95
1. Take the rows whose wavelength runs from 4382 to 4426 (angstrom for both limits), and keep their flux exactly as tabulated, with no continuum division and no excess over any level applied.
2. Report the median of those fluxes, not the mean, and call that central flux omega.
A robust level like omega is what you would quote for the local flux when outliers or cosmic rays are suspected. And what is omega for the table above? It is 4.06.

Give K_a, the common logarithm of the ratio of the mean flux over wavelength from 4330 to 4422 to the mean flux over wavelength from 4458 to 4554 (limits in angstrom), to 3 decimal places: 0.007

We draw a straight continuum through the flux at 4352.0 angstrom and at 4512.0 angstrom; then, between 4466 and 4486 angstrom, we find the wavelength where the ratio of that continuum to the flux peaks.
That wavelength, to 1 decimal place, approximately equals 4480.0 angstrom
